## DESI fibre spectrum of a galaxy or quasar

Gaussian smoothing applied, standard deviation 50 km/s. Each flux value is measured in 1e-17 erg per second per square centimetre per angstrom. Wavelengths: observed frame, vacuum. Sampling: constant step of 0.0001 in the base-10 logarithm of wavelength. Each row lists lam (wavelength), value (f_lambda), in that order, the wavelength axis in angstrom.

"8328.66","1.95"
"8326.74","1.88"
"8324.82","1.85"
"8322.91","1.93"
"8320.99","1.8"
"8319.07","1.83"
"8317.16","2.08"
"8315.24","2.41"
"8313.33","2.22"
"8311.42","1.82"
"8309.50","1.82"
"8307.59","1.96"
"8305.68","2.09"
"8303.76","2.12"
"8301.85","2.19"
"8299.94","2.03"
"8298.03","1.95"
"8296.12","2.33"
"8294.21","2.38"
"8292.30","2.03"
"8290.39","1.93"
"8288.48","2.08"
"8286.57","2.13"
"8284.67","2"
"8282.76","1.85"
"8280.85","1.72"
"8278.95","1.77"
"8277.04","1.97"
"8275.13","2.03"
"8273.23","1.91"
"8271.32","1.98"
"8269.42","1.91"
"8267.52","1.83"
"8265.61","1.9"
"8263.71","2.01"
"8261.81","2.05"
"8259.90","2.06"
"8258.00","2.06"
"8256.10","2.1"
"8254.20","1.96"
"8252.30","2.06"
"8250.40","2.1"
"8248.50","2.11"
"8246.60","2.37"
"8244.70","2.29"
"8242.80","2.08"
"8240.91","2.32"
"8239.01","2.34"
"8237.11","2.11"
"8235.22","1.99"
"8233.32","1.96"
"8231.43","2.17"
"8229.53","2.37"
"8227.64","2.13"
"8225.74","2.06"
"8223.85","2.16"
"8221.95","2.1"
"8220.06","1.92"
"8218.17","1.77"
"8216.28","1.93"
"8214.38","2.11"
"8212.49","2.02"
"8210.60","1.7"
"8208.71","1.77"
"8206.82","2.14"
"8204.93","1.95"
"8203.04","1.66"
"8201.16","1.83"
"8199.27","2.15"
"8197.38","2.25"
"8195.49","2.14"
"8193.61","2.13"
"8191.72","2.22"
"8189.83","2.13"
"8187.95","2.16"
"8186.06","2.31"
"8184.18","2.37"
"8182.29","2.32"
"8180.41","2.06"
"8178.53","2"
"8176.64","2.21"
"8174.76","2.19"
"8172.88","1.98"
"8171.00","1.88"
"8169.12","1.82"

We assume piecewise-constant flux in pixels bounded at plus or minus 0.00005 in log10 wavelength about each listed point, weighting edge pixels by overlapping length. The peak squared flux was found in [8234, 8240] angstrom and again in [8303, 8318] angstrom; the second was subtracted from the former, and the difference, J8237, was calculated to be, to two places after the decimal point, -0.33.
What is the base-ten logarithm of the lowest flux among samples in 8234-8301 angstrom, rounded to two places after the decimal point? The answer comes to 0.24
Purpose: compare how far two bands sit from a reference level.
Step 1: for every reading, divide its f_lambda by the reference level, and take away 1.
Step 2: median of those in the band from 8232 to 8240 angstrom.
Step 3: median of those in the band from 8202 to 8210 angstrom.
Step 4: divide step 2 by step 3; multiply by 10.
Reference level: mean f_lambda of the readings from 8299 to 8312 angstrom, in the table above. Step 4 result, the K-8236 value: -3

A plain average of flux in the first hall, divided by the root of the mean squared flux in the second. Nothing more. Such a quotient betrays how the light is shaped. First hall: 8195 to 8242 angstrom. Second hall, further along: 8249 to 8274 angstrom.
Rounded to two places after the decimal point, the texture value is 1.02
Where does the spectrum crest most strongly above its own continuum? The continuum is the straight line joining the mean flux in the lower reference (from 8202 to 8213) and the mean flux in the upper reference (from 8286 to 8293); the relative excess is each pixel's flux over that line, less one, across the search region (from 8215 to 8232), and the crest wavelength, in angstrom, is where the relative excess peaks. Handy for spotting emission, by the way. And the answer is 8229.53 angstrom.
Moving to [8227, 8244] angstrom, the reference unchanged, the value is 8229.53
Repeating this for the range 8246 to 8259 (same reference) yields 8246.60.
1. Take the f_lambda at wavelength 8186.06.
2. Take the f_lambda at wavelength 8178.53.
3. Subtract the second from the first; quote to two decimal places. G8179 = 0.31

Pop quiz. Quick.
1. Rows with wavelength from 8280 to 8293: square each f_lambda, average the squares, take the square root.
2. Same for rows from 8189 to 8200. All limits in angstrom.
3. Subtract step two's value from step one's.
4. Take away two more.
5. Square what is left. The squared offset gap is 4.9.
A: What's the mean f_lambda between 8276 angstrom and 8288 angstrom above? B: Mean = 1.91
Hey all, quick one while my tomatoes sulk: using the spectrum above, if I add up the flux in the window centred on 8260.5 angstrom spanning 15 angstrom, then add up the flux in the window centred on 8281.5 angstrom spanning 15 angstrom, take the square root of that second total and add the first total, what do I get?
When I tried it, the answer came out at 19.9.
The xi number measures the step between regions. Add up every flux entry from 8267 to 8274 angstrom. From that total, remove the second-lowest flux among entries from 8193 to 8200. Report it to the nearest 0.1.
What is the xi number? 5.5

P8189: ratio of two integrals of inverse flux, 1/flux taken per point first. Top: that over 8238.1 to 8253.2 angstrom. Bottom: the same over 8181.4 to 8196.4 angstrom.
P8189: 1.01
